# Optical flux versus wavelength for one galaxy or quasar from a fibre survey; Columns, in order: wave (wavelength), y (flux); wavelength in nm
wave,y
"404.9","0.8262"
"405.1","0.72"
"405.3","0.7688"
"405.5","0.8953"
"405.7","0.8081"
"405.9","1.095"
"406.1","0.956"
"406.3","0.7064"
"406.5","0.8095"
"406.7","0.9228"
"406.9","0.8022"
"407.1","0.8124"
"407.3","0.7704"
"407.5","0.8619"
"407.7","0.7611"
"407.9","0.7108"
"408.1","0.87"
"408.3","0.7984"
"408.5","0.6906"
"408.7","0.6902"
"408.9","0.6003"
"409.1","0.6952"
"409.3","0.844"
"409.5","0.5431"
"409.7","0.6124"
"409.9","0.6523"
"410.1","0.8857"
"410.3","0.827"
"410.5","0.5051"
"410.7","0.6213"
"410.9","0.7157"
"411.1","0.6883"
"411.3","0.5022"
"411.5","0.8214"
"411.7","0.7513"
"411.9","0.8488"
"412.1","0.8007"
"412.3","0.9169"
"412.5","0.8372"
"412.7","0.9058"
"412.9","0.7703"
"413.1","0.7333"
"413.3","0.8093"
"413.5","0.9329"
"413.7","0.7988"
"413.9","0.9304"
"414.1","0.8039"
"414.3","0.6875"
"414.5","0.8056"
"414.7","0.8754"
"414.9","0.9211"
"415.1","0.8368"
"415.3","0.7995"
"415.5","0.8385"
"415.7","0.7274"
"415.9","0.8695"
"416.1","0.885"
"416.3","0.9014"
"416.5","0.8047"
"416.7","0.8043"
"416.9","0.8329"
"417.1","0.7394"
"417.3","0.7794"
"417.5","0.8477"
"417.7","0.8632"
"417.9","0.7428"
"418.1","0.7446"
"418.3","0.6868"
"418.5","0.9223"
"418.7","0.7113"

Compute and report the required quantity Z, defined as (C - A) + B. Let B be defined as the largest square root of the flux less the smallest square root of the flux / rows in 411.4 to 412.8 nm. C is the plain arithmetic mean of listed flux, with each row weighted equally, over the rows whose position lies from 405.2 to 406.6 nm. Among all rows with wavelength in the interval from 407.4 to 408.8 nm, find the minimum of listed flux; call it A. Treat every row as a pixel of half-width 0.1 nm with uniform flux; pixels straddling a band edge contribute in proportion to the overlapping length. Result 0.26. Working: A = 0.6902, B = 0.091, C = 0.86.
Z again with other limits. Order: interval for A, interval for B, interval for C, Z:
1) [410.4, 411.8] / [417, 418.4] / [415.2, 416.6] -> 0.43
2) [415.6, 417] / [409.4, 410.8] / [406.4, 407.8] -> 0.32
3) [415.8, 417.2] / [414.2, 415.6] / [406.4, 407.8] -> 0.21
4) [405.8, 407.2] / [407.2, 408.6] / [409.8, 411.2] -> 0.09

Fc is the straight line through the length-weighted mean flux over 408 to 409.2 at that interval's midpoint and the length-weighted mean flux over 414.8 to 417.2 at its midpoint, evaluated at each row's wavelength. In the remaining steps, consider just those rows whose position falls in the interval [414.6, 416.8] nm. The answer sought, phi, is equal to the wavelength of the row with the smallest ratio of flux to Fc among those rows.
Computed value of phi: 415.7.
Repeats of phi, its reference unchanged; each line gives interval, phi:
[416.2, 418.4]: 418.3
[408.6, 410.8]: 410.5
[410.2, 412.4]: 411.3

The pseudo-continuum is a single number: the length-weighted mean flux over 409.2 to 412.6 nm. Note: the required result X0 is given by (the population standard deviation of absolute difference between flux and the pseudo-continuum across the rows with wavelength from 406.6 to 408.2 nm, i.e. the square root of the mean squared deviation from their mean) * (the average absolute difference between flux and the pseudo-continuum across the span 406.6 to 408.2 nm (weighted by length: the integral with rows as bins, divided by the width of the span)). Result 0.0052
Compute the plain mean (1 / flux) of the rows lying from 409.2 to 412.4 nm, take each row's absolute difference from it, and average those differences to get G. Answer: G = 0.25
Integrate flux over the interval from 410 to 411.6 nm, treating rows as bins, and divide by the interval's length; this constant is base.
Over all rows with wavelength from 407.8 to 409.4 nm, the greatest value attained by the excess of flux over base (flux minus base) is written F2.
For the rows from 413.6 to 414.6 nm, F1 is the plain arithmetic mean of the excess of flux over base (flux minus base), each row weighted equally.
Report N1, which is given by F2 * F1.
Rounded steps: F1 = 0.109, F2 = 0.17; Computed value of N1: 0.019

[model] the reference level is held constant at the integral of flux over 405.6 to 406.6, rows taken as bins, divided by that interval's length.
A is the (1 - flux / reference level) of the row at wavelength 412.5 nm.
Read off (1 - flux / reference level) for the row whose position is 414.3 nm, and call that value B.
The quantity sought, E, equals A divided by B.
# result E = 0.2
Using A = 0.043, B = 0.21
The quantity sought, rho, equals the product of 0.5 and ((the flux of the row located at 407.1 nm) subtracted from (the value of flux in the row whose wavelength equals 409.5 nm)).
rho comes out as -0.13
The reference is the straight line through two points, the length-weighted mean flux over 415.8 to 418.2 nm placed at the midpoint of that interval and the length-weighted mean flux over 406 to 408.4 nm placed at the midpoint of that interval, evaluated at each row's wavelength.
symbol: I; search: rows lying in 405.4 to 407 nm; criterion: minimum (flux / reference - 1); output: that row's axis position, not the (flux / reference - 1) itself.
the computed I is 406.3 nm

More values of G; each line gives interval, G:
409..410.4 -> 0.21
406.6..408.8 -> 0.10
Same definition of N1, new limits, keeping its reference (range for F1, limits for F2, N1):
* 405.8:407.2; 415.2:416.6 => 0.036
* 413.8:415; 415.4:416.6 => 0.029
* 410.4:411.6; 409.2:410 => -0.008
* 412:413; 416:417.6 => 0.031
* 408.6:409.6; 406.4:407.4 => -0.005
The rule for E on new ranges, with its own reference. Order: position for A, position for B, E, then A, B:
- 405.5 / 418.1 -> -0.2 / -0.023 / 0.15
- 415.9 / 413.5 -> -0.1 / 0.006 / -0.07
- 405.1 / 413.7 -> 2.0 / 0.177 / 0.09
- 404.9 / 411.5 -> 0.9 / 0.056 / 0.06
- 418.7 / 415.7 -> 1.1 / 0.187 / 0.17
